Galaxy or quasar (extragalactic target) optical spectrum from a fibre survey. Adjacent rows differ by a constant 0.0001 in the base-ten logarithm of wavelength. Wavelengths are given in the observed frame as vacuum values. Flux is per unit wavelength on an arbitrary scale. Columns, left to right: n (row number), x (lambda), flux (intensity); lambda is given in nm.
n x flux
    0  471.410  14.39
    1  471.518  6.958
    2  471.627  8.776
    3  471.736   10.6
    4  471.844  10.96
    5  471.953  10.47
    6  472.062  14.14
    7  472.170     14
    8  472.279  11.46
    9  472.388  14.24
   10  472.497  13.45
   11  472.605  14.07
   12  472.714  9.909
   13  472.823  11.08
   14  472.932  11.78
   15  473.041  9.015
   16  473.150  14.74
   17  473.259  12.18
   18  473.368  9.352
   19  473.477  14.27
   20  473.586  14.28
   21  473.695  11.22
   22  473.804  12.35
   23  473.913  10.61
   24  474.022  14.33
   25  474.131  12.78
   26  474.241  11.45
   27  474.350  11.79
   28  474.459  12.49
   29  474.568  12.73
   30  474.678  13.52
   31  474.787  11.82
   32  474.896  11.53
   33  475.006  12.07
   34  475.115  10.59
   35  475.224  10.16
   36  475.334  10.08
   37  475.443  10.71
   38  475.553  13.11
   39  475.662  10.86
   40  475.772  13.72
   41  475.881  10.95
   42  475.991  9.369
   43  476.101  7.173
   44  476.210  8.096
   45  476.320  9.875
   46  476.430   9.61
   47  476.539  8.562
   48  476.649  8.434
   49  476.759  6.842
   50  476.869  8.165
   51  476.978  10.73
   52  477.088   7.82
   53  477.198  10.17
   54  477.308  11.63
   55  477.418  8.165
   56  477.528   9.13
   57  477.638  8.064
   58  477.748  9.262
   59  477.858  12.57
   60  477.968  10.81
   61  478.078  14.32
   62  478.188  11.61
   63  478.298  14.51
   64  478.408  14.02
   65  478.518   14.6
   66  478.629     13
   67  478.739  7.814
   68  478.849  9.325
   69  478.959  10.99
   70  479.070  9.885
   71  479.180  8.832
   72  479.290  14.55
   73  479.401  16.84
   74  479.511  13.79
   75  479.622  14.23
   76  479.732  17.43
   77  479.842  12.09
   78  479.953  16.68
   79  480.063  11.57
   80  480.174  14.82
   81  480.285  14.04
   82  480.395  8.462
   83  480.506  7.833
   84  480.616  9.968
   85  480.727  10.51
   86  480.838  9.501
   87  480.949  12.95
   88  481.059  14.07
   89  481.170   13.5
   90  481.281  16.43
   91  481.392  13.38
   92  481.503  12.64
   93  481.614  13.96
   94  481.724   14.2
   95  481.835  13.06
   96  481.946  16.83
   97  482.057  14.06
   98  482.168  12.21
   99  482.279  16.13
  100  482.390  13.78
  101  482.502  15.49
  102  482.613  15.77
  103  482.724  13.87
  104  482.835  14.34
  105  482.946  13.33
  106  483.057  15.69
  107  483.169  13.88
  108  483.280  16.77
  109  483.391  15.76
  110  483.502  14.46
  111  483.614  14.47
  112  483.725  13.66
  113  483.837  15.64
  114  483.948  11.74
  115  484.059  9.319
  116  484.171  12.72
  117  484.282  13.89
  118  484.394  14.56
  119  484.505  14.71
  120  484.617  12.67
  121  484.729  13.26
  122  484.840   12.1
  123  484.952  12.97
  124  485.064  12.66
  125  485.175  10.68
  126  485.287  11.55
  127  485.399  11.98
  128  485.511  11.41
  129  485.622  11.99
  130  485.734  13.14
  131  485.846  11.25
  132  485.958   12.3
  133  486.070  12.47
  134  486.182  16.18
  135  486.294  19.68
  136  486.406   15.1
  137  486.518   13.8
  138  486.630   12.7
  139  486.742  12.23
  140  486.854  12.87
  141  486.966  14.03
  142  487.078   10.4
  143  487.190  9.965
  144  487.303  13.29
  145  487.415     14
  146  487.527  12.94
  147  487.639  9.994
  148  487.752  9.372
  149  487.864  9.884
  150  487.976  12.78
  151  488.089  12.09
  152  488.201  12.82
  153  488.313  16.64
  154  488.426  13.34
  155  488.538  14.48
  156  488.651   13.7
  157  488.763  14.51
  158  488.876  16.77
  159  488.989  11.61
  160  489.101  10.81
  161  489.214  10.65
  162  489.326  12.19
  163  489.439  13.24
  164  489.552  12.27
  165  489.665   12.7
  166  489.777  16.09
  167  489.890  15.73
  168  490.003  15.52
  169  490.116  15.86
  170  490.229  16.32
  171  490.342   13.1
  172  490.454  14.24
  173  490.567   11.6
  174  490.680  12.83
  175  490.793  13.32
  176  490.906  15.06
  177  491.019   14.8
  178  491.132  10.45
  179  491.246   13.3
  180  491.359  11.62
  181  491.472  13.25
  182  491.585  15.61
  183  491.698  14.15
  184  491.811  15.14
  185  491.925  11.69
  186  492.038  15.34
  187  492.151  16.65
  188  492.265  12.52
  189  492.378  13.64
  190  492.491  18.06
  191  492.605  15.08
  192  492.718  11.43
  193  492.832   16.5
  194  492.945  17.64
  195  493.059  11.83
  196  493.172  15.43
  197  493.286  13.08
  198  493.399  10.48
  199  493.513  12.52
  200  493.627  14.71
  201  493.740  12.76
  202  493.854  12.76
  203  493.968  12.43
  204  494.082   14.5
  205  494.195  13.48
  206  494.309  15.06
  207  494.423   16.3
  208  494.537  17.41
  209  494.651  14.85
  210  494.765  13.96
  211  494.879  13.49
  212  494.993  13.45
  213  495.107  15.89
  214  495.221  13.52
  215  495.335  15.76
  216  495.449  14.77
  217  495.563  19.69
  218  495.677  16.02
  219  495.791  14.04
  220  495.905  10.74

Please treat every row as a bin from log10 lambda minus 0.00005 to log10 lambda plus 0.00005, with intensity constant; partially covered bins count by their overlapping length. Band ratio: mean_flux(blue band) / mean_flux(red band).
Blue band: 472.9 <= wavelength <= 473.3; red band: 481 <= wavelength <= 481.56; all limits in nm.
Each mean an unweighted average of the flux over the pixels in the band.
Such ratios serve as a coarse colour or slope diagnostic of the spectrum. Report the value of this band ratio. 0.85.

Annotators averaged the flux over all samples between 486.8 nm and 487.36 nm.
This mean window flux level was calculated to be 12.1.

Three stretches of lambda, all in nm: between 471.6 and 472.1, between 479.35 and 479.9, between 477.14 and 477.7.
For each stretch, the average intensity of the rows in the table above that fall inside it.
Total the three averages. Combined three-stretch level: 35.3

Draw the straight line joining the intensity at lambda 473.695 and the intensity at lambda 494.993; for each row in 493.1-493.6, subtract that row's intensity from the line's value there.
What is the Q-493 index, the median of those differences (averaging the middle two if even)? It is 0.5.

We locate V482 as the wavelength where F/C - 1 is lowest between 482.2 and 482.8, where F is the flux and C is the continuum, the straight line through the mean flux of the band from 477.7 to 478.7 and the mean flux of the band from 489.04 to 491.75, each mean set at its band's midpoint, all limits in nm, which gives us 482.390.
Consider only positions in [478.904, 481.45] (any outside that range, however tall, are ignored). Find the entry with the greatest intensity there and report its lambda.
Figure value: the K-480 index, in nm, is 479.732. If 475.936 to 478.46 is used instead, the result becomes 478.298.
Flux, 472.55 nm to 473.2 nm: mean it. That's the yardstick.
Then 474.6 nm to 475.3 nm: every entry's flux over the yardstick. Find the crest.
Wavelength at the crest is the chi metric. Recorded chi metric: 474.678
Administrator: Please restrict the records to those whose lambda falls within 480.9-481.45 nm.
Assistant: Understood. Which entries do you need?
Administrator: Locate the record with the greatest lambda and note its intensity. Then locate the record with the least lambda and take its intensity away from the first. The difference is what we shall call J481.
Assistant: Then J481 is 0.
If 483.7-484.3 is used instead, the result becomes 0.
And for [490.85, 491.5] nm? -2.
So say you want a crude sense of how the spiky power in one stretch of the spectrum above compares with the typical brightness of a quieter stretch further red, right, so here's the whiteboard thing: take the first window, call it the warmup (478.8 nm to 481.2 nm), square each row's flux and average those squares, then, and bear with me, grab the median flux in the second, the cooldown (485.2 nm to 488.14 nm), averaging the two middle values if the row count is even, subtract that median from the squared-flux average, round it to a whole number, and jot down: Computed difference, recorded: 148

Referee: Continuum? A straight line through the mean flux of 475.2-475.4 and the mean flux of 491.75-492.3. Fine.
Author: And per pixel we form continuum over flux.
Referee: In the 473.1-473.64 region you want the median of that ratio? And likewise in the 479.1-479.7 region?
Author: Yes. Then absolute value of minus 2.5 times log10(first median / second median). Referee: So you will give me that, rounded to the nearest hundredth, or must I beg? 0.16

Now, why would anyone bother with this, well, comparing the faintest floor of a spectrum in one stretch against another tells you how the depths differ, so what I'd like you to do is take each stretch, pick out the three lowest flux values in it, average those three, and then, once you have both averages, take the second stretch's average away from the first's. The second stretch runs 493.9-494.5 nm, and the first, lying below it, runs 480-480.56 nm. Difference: -4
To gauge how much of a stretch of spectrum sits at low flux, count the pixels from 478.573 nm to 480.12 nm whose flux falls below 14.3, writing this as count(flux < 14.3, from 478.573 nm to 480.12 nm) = 10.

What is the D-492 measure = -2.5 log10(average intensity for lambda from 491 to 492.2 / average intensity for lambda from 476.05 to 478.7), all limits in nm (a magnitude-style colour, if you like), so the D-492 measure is -0.32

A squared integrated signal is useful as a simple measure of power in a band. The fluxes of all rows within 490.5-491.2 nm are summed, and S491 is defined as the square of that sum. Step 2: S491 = 6093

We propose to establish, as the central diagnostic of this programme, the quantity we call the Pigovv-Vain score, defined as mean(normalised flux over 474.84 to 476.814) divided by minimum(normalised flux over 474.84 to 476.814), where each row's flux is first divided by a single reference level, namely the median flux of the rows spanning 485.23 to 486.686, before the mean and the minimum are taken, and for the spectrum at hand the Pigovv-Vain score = 1.48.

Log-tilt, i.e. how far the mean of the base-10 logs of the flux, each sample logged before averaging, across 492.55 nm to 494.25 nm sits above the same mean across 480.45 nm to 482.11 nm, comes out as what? 0.030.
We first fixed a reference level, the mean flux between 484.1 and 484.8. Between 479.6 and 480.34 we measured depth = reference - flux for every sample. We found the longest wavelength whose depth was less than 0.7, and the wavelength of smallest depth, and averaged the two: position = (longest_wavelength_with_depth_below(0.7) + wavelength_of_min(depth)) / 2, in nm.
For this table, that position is 480.01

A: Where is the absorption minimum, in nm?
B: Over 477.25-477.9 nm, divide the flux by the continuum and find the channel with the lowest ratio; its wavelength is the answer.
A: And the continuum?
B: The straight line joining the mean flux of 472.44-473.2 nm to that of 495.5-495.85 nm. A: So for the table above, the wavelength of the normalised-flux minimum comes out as 477.638 nm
